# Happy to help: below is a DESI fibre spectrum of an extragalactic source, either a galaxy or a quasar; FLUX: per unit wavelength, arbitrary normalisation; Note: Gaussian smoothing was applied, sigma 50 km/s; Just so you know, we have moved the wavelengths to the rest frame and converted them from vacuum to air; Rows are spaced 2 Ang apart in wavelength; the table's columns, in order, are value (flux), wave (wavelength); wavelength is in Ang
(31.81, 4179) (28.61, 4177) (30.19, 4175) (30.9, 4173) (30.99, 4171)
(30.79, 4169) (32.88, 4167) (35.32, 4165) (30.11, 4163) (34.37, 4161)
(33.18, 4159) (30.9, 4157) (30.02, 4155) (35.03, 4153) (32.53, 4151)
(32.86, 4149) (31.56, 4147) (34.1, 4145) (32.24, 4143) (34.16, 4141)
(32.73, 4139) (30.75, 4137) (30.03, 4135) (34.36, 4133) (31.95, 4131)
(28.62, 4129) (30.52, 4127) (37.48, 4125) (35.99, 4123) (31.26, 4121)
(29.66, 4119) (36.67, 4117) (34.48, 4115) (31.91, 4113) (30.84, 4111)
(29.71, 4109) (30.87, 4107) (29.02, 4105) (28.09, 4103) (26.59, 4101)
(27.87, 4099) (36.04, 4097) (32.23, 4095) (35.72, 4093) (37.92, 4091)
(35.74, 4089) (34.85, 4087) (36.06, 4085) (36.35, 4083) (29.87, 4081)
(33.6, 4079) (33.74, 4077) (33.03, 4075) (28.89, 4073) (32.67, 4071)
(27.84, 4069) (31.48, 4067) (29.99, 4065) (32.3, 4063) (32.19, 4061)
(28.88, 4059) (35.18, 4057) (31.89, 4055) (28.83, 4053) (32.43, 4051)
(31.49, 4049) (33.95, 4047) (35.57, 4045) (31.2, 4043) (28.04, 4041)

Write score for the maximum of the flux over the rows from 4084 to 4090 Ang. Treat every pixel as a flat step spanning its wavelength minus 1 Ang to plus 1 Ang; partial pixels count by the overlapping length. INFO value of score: 36.06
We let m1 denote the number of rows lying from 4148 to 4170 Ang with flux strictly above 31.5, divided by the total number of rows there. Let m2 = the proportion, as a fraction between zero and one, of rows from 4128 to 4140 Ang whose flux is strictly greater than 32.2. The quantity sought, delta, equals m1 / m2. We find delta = 1.91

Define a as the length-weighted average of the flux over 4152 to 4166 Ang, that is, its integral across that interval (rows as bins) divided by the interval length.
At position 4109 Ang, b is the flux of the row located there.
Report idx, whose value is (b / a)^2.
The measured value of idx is 0.83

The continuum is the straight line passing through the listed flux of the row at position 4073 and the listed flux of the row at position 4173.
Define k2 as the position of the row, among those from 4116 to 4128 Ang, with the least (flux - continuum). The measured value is 4119 Ang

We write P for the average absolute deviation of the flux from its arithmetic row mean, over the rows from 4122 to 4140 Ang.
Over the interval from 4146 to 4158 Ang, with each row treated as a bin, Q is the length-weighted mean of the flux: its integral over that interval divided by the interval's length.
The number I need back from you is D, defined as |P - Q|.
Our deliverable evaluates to 29.8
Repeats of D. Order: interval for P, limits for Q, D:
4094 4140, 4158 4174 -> 29.9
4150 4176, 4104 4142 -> 30.5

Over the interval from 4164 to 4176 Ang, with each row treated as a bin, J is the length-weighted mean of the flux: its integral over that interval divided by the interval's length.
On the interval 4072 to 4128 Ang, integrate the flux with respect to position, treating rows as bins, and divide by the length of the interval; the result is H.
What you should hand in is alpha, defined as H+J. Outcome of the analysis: 64.52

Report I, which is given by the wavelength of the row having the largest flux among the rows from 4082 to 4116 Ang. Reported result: 4091 Ang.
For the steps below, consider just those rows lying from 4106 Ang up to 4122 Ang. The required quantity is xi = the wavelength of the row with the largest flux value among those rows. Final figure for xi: 4117 Ang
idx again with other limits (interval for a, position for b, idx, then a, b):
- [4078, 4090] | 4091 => 1.21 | 34.4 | 37.92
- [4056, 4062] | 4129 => 0.80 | 32.1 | 28.62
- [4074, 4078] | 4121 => 0.88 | 33.4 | 31.26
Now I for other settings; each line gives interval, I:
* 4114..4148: 4125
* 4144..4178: 4165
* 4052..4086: 4083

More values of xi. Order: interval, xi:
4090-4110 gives 4091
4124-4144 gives 4125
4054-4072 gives 4057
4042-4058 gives 4045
